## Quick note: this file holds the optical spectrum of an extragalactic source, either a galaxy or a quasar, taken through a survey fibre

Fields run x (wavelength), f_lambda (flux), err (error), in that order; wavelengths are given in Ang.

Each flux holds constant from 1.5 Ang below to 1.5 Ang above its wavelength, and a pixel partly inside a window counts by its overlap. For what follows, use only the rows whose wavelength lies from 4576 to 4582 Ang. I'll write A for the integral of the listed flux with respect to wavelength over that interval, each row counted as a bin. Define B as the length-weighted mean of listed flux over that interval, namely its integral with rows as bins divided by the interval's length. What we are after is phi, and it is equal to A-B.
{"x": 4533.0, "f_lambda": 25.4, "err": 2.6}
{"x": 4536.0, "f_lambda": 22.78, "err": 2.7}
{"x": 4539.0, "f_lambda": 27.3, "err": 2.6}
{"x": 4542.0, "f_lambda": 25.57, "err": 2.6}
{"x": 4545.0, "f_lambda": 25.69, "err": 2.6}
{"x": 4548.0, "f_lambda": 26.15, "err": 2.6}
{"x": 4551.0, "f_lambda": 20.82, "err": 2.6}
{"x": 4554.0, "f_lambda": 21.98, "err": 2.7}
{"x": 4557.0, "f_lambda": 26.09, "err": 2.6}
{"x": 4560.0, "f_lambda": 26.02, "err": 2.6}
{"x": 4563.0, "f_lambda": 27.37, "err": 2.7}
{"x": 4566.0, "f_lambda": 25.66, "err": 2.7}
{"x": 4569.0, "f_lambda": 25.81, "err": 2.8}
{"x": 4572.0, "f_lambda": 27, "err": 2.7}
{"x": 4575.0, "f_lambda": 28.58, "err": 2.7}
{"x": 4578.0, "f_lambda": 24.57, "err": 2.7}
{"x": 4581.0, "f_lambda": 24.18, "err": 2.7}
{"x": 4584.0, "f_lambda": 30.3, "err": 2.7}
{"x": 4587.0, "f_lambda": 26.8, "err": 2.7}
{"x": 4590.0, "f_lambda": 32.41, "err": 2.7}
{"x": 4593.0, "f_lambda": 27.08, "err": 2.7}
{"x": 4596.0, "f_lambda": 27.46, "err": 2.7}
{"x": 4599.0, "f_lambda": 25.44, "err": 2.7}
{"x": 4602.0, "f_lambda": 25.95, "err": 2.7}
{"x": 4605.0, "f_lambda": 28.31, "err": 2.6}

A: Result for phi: 124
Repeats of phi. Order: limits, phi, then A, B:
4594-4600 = 133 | 160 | 26.6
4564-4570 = 129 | 155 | 25.9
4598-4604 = 130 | 156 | 25.9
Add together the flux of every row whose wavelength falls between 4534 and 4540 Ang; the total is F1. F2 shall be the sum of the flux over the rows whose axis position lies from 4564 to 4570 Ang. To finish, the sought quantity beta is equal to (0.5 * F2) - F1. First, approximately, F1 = 50.1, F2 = 51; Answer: -24.3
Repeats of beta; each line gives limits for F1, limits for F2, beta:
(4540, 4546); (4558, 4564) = -24.6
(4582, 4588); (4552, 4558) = -33.1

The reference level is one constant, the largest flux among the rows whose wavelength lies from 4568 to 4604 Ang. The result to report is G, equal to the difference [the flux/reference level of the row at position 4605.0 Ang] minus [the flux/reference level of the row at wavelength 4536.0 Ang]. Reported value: 0.17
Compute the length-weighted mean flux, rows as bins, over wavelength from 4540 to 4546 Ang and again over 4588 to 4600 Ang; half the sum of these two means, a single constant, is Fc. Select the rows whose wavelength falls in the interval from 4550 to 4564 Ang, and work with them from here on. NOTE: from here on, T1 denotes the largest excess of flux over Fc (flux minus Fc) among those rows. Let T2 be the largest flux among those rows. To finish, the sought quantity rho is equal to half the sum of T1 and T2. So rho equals 13.9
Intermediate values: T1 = 0.4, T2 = 27.37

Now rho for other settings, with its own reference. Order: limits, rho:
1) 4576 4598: 18.9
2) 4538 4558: 13.8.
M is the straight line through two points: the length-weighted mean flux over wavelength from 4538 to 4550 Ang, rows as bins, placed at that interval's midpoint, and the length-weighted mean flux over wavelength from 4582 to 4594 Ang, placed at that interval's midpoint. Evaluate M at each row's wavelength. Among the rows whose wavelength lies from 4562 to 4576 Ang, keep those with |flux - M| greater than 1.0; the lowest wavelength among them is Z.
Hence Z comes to 4566.0 Ang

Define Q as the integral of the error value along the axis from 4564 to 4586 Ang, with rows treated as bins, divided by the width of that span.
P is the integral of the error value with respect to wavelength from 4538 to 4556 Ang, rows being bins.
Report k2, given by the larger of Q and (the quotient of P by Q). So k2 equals 17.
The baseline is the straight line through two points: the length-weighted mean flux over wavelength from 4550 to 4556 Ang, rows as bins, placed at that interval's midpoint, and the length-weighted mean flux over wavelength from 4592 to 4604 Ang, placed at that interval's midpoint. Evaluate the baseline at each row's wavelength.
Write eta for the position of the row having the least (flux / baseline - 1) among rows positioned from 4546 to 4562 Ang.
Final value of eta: 4551.0 Ang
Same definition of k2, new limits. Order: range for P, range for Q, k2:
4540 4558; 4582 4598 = 17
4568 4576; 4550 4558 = 8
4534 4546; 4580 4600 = 12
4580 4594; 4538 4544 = 15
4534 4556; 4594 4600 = 21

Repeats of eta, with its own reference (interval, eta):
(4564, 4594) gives 4581.0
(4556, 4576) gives 4569.0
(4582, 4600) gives 4599.0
